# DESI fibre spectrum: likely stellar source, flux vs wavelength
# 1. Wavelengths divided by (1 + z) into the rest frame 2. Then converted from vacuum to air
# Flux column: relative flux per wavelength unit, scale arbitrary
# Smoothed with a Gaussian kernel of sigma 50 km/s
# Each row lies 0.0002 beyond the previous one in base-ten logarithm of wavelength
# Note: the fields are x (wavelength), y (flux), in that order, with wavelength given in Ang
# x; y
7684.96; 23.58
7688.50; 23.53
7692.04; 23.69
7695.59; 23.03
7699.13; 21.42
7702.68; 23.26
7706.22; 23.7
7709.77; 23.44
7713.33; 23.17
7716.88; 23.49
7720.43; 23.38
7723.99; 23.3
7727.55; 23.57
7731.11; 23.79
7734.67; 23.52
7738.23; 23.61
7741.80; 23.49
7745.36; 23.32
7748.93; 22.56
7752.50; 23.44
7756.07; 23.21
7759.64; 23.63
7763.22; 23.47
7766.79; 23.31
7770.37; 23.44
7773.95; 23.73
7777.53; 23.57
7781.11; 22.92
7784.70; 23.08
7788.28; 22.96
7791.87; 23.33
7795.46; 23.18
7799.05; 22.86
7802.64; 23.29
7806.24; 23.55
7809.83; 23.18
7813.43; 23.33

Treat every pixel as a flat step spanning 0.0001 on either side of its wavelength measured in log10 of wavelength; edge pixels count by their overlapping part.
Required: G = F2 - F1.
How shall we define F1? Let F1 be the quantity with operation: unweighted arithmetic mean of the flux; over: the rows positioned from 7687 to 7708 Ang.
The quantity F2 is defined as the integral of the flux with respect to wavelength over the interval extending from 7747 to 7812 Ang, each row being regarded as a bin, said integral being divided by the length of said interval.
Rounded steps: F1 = 23.1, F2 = 23.3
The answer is 0.2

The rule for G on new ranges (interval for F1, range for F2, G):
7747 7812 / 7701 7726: 0.1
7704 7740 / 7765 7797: -0.2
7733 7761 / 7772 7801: -0.1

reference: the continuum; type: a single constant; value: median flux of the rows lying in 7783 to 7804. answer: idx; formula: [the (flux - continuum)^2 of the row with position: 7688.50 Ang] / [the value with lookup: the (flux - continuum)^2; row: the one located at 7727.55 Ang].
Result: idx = 1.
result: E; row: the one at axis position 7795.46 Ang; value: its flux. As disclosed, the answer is 23.18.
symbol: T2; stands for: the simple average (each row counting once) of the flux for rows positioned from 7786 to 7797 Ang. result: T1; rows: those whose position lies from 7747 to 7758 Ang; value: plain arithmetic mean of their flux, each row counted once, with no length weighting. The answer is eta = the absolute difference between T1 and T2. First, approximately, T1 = 23.1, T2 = 23.2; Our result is 0.09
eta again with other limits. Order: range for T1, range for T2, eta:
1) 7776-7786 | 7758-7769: 0.28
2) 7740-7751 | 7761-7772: 0.28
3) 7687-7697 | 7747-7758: 0.35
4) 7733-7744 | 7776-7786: 0.35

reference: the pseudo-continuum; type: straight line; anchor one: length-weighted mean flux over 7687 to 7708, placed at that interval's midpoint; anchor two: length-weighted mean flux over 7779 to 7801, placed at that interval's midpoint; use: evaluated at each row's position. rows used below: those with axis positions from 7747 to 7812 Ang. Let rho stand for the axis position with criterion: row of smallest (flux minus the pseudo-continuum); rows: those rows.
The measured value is 7748.93 Ang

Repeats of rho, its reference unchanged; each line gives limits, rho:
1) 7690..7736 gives 7699.13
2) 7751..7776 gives 7756.07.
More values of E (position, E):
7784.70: 23.08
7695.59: 23.03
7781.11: 22.92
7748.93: 22.56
